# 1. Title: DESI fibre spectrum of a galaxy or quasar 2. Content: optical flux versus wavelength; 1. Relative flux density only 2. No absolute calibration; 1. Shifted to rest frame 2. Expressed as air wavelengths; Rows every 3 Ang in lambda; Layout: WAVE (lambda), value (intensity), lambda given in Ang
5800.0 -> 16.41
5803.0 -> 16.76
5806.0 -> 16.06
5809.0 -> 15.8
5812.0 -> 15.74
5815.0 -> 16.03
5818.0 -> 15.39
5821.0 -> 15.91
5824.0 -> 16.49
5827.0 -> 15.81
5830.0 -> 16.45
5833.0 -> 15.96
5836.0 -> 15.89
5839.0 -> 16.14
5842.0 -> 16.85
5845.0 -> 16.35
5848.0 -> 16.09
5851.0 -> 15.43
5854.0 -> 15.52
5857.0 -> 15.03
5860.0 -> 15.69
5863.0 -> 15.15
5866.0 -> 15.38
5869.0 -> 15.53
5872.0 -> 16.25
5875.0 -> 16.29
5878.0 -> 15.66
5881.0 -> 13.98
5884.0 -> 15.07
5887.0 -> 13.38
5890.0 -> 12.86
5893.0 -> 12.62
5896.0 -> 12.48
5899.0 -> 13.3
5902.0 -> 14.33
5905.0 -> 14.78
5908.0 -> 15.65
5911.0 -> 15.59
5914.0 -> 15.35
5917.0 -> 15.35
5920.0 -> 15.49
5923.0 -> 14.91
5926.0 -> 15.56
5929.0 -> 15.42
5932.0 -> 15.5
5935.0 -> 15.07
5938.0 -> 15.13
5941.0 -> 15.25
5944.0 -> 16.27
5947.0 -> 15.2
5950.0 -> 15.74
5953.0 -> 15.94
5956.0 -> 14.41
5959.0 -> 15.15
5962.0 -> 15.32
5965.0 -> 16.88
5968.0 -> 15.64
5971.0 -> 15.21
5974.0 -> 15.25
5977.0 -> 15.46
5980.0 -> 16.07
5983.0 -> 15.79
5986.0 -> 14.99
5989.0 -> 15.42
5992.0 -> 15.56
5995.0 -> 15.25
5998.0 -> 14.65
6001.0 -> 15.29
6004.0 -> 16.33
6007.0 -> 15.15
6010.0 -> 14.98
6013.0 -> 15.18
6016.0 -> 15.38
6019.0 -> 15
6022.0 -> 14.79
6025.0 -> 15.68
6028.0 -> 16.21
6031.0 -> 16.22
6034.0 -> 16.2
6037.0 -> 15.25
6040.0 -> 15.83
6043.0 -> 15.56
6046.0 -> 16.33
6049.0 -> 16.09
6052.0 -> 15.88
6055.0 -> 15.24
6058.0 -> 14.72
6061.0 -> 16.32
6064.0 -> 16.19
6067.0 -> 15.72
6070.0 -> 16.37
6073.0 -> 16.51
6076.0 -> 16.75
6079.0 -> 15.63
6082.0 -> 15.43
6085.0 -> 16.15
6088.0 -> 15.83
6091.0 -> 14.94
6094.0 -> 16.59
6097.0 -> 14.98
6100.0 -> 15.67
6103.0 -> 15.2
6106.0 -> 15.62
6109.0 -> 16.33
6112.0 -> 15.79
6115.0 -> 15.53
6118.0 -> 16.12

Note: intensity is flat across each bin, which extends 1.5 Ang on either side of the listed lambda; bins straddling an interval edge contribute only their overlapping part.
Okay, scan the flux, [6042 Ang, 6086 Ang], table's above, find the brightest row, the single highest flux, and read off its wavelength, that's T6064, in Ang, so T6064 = 6076.0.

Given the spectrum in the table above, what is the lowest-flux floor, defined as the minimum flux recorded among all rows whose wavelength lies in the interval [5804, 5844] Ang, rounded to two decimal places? 15.39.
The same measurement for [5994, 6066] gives 14.65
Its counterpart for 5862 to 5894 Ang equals 12.62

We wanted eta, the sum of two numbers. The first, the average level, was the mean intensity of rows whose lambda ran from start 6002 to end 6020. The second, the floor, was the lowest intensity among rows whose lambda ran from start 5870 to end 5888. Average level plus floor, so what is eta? 28.7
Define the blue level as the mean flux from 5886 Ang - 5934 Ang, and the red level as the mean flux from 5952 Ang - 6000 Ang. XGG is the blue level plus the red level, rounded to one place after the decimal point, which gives 30.0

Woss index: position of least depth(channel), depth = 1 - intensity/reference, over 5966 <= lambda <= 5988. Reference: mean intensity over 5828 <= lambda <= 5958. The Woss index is 5980.0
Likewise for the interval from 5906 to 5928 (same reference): 5908.0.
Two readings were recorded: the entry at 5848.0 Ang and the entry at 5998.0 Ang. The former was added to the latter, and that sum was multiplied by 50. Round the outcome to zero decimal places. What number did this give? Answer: 1537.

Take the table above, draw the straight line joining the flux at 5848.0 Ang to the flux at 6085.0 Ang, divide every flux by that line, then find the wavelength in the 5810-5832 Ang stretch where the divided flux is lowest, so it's 5818.0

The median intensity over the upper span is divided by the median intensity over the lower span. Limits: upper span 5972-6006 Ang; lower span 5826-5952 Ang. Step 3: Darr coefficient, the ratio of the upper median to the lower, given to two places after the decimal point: 1.00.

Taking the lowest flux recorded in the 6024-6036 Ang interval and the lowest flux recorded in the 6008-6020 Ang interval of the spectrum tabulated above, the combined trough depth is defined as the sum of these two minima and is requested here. 30.7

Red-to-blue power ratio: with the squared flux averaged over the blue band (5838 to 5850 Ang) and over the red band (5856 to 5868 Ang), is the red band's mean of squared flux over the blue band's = 0.88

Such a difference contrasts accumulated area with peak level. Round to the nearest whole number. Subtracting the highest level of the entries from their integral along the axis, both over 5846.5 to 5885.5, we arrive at 587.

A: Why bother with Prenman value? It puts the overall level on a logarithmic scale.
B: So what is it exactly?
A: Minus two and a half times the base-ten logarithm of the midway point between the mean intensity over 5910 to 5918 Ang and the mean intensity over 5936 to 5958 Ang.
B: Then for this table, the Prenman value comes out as -2.97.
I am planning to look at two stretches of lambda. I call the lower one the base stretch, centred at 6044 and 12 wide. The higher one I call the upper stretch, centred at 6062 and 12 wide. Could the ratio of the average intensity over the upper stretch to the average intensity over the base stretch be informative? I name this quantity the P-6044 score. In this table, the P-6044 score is 0.987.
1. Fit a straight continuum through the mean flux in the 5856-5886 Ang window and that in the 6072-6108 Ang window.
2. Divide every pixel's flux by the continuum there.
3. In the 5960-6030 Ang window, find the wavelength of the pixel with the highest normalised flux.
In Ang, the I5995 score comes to 5965.0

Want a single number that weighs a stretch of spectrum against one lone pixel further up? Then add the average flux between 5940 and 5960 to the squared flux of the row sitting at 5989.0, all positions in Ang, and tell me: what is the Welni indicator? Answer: 253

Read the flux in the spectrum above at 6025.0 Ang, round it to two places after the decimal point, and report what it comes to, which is 15.68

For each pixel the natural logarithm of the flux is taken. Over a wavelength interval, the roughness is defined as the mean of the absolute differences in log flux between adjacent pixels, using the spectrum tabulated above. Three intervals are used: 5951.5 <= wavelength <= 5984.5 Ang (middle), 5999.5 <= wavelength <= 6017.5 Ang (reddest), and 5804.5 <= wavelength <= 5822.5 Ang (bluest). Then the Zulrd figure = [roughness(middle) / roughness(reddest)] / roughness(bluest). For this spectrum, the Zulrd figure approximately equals 54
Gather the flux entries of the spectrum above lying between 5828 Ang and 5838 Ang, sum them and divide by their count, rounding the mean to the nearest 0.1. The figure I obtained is 16.1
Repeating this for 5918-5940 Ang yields 15.3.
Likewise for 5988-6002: 15.2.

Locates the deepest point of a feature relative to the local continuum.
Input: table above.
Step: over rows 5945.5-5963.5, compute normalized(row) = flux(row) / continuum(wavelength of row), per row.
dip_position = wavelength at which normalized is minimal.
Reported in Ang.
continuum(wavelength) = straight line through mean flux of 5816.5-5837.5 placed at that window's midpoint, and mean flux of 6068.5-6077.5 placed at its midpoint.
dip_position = 5956.0 Ang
